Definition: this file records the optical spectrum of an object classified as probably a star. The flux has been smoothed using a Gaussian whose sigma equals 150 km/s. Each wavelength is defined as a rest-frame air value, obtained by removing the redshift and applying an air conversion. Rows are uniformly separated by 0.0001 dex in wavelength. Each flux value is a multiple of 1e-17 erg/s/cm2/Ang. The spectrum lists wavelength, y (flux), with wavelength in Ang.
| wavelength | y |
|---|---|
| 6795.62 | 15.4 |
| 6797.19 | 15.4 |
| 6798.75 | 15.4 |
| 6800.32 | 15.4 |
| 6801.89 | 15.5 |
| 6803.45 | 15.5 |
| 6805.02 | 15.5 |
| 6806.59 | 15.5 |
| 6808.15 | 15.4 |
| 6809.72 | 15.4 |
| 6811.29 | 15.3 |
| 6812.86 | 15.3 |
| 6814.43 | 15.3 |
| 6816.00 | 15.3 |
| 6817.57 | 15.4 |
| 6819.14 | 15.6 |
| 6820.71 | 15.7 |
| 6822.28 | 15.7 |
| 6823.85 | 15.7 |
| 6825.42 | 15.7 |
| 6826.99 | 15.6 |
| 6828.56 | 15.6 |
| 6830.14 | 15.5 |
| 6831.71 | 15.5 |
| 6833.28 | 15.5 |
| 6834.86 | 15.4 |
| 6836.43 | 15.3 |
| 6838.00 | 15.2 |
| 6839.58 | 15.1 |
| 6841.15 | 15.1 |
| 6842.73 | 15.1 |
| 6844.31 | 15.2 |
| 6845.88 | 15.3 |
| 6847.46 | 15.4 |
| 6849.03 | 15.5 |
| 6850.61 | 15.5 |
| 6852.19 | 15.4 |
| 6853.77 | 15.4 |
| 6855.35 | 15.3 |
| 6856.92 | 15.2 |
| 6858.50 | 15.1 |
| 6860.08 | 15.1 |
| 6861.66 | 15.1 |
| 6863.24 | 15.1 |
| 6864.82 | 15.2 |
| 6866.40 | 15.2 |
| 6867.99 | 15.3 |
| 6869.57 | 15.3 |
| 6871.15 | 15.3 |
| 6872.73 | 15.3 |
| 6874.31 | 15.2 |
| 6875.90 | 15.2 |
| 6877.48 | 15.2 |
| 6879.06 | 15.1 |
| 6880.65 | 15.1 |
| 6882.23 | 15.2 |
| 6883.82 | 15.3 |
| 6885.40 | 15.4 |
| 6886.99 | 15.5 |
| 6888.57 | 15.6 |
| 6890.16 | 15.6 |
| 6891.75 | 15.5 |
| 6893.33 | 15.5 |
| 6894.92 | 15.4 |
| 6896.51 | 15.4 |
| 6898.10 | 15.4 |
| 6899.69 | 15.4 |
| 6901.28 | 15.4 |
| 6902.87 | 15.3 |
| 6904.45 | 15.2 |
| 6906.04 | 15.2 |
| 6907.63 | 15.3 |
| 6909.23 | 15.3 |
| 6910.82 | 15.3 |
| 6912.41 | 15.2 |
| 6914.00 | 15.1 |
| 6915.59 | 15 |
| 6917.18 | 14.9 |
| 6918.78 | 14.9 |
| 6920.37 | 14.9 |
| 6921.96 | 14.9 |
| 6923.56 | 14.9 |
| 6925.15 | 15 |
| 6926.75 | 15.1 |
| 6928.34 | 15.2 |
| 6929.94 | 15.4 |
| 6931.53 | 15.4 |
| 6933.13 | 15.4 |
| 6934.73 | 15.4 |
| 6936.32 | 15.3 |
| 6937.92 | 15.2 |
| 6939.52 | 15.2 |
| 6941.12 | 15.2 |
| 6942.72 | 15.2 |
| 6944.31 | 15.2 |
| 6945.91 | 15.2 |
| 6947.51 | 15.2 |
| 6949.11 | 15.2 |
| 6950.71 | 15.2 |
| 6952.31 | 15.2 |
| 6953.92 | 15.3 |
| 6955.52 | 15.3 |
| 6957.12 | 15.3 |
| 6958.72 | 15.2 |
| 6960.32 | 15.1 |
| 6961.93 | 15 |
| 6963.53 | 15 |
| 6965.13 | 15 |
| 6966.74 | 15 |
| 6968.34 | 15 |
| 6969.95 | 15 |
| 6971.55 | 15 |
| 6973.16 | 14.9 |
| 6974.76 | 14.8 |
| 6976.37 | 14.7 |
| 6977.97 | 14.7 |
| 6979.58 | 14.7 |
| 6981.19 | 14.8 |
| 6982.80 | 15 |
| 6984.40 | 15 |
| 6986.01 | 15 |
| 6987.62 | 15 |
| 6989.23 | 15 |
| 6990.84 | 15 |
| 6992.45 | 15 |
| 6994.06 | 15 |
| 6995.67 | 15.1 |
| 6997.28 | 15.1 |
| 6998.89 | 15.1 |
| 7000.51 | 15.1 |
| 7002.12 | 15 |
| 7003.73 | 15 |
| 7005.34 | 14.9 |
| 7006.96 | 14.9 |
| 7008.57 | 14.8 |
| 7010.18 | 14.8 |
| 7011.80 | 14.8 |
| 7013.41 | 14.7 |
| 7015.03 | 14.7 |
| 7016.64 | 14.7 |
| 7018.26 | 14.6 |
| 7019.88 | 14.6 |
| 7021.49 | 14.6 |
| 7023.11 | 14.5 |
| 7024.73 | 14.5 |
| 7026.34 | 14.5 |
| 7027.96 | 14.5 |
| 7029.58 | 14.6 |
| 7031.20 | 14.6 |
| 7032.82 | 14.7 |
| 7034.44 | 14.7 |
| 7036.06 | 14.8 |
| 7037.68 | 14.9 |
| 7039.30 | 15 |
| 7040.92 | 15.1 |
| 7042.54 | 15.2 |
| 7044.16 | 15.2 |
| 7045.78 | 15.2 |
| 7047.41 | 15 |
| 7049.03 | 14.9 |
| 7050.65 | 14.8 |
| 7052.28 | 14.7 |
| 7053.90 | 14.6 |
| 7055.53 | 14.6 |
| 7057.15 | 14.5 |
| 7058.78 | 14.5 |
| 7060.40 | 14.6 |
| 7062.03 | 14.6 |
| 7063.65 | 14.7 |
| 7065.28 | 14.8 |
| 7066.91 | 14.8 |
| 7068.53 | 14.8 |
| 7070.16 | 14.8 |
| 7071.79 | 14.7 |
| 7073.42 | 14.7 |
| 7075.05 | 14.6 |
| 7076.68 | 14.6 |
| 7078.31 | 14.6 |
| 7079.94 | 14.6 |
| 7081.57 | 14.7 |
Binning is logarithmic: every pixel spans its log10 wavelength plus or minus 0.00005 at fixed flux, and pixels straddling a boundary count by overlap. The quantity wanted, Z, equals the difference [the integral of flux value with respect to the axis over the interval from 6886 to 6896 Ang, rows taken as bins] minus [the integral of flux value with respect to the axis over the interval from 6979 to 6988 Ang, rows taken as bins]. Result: 21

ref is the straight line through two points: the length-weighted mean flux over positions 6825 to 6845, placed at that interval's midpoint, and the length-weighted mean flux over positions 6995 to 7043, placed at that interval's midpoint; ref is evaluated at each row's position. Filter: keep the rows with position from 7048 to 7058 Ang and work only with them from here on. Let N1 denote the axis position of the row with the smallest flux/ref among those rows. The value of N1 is 7057.15 Ang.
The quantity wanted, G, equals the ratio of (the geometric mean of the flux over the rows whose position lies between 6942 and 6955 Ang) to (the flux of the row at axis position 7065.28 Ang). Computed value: 1.03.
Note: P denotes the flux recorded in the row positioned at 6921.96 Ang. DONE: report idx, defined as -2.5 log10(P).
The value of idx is -2.93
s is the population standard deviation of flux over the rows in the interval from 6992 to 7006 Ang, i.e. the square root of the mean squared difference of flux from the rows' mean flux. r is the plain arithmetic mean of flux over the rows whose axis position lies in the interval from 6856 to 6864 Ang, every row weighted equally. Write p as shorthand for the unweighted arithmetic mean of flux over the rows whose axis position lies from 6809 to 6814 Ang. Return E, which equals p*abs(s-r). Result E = 231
